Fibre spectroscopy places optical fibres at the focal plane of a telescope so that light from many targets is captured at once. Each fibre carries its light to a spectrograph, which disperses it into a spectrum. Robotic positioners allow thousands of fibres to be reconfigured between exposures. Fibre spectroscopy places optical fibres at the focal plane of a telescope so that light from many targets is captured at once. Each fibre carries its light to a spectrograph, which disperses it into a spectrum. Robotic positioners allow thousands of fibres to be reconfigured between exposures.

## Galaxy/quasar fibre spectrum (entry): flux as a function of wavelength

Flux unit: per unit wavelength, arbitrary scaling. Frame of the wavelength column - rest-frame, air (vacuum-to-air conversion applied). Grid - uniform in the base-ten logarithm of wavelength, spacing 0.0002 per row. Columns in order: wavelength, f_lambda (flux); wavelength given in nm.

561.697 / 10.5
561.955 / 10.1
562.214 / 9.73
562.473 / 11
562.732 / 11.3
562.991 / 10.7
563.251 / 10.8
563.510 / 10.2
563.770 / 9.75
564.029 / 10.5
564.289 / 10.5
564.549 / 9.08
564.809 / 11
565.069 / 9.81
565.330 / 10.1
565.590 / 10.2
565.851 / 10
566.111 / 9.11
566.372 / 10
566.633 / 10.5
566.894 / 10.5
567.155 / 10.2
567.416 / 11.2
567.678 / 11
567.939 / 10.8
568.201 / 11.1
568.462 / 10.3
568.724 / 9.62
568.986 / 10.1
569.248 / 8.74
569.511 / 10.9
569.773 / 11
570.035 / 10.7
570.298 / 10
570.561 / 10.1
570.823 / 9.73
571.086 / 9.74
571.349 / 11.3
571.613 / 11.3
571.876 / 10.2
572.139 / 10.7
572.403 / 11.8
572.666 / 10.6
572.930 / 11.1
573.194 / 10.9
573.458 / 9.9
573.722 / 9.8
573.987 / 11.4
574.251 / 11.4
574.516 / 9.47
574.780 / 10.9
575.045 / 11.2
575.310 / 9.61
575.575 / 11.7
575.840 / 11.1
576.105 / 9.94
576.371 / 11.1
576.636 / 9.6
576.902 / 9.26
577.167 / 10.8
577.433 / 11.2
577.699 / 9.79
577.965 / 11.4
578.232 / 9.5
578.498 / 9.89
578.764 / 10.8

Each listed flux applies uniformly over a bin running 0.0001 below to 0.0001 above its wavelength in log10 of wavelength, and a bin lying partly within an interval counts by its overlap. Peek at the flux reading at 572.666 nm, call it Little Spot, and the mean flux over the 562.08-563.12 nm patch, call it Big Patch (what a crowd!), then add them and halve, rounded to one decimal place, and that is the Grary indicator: 10.6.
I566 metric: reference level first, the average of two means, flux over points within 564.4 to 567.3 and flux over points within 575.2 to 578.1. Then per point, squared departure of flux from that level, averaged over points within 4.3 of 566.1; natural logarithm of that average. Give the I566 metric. -0.94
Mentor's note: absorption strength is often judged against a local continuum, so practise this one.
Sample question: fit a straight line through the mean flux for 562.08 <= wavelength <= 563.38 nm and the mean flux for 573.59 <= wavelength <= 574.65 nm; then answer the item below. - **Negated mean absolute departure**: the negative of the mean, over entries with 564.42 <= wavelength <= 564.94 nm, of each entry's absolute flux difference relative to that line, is -0.96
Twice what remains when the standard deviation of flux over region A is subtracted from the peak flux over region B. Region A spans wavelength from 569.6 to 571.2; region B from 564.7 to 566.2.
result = 21.0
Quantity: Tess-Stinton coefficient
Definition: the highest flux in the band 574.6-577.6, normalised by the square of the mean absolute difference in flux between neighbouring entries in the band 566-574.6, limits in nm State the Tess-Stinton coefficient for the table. 27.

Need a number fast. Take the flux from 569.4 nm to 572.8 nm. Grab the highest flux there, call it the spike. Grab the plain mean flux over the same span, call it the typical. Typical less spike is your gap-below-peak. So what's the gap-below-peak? -1.18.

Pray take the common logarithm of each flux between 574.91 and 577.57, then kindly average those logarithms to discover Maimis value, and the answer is 1.02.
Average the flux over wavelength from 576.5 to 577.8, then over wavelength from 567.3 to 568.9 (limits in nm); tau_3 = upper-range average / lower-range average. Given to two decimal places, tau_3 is 0.95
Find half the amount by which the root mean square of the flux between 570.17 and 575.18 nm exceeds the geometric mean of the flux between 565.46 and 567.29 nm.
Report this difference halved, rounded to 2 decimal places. 0.28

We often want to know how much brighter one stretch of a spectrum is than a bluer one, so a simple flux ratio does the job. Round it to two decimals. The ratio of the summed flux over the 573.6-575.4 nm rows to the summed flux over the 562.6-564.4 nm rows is 1.00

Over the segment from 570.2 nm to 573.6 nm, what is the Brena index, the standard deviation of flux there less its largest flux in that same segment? -11.1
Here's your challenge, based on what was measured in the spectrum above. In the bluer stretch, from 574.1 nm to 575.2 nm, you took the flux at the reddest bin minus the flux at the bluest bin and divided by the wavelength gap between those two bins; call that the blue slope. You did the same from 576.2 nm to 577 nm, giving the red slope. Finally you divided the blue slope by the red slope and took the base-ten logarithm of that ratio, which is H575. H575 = -1.1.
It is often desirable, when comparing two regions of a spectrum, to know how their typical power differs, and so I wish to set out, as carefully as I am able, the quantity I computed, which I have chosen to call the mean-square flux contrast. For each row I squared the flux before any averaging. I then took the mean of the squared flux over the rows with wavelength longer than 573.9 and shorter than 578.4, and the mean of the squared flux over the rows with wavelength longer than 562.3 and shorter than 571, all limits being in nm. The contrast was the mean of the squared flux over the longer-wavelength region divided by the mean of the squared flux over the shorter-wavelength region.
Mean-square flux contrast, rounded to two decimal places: 1.05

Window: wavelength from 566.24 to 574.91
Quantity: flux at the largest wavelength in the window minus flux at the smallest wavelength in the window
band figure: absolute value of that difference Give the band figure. 0.90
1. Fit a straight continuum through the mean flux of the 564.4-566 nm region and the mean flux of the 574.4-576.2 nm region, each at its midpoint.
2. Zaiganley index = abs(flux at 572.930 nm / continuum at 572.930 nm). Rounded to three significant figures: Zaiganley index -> 1.06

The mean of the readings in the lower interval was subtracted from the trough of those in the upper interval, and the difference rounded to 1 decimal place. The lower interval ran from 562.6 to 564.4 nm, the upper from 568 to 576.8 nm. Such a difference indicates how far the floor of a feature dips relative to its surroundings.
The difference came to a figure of -1.8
